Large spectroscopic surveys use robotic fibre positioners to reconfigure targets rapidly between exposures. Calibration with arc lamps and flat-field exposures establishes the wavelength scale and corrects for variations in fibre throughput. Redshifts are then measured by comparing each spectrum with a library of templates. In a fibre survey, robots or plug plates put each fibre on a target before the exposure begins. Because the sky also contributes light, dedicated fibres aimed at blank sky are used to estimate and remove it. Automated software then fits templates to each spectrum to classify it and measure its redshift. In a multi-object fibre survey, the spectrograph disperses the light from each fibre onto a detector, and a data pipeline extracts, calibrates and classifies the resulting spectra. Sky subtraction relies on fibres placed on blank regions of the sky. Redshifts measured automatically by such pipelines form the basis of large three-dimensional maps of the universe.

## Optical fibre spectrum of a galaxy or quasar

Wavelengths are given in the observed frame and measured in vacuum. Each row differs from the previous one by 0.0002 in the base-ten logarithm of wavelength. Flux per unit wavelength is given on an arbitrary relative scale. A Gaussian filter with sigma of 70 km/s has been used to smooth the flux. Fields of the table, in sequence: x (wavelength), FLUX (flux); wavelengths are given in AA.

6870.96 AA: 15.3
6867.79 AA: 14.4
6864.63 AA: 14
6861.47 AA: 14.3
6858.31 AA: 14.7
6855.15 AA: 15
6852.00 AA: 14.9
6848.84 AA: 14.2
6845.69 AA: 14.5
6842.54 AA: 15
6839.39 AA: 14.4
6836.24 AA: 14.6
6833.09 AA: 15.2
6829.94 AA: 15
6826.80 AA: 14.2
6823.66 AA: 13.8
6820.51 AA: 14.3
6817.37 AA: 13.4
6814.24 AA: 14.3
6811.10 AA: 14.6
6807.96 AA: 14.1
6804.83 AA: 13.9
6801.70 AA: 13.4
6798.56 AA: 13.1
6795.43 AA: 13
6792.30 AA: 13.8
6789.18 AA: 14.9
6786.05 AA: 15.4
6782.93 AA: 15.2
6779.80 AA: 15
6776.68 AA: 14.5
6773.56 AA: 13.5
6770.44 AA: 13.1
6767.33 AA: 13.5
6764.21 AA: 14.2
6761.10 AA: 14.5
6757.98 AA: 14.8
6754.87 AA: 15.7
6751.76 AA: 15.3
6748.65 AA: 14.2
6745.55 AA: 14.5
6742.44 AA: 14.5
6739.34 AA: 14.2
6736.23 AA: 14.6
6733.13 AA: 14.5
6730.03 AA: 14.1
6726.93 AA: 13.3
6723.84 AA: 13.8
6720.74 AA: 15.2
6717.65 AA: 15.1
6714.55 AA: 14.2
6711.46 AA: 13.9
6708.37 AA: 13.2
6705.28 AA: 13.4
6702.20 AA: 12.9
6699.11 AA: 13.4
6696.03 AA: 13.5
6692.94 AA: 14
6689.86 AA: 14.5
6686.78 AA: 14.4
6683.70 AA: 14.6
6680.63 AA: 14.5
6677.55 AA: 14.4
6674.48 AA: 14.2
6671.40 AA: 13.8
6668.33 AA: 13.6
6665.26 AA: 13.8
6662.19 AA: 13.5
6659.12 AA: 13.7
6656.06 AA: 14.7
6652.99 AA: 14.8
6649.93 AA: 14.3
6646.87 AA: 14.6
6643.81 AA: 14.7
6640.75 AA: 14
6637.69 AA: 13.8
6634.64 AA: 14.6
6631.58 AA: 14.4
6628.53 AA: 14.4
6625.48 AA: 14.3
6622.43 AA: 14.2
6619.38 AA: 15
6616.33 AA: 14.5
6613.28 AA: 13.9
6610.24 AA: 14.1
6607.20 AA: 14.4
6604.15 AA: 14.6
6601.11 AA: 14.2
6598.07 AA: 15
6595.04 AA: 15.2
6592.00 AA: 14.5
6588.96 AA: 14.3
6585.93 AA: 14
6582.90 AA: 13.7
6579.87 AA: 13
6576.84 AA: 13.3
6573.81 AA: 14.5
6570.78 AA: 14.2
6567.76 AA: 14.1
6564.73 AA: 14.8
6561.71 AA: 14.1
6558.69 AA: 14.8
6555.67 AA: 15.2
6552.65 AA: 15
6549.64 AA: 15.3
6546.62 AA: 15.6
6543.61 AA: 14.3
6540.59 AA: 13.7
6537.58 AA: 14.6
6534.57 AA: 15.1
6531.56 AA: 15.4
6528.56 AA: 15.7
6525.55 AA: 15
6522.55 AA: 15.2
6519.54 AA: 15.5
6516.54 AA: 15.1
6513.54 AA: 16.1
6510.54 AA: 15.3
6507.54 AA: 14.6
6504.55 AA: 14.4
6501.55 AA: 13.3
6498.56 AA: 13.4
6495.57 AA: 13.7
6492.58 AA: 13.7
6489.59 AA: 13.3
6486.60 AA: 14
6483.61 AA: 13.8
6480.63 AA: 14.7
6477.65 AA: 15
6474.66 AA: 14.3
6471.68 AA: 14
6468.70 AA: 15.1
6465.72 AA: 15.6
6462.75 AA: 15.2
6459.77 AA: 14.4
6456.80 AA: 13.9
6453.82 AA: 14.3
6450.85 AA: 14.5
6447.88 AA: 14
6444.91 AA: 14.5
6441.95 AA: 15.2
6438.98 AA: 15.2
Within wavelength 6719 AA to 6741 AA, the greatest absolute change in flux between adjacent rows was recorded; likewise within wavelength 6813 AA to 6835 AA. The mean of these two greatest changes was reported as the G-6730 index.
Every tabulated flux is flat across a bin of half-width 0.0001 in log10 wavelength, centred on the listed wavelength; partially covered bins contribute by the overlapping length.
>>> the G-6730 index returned 1.15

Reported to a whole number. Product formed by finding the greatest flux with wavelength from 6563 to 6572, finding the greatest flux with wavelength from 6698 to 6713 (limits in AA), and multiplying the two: 206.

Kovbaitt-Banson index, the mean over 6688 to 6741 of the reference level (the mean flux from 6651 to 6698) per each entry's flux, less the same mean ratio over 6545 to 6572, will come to 0.06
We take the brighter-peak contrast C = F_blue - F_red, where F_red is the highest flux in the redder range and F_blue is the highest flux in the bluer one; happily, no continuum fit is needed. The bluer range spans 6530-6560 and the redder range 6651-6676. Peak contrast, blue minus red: 0.80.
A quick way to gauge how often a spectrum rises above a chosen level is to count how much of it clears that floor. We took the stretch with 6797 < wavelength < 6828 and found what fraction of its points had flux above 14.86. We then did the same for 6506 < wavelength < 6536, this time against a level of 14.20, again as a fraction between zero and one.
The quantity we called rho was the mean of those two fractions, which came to 0.50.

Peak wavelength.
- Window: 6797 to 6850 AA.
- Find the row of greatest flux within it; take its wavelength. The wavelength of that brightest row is 6833.09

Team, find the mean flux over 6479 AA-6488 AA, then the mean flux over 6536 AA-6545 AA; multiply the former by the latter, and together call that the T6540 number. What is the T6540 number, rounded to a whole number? 201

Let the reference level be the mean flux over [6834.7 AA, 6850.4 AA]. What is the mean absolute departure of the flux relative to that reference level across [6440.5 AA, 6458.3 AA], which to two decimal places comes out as 0.36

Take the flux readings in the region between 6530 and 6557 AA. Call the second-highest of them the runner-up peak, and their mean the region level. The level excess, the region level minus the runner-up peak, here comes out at -0.49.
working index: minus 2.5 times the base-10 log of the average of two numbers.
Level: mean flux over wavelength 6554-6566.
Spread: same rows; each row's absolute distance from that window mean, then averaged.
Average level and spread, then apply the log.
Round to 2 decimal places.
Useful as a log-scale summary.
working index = -2.19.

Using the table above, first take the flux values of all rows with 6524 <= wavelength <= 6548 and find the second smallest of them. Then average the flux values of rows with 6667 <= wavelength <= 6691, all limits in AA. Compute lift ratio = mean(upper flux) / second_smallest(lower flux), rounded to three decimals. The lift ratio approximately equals 0.997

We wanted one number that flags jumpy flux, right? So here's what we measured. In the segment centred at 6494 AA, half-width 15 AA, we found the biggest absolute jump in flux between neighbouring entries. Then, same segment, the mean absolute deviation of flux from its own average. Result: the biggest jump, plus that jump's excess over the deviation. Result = 1.8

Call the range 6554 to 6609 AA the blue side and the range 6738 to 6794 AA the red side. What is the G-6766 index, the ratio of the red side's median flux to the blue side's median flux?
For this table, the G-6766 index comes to 1.01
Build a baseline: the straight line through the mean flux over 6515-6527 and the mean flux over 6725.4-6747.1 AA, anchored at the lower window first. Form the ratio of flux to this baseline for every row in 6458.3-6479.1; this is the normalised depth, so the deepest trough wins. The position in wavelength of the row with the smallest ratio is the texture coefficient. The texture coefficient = 6471.68 AA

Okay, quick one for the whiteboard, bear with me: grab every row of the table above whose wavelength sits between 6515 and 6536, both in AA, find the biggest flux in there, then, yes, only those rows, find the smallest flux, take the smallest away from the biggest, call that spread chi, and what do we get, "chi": 0.70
